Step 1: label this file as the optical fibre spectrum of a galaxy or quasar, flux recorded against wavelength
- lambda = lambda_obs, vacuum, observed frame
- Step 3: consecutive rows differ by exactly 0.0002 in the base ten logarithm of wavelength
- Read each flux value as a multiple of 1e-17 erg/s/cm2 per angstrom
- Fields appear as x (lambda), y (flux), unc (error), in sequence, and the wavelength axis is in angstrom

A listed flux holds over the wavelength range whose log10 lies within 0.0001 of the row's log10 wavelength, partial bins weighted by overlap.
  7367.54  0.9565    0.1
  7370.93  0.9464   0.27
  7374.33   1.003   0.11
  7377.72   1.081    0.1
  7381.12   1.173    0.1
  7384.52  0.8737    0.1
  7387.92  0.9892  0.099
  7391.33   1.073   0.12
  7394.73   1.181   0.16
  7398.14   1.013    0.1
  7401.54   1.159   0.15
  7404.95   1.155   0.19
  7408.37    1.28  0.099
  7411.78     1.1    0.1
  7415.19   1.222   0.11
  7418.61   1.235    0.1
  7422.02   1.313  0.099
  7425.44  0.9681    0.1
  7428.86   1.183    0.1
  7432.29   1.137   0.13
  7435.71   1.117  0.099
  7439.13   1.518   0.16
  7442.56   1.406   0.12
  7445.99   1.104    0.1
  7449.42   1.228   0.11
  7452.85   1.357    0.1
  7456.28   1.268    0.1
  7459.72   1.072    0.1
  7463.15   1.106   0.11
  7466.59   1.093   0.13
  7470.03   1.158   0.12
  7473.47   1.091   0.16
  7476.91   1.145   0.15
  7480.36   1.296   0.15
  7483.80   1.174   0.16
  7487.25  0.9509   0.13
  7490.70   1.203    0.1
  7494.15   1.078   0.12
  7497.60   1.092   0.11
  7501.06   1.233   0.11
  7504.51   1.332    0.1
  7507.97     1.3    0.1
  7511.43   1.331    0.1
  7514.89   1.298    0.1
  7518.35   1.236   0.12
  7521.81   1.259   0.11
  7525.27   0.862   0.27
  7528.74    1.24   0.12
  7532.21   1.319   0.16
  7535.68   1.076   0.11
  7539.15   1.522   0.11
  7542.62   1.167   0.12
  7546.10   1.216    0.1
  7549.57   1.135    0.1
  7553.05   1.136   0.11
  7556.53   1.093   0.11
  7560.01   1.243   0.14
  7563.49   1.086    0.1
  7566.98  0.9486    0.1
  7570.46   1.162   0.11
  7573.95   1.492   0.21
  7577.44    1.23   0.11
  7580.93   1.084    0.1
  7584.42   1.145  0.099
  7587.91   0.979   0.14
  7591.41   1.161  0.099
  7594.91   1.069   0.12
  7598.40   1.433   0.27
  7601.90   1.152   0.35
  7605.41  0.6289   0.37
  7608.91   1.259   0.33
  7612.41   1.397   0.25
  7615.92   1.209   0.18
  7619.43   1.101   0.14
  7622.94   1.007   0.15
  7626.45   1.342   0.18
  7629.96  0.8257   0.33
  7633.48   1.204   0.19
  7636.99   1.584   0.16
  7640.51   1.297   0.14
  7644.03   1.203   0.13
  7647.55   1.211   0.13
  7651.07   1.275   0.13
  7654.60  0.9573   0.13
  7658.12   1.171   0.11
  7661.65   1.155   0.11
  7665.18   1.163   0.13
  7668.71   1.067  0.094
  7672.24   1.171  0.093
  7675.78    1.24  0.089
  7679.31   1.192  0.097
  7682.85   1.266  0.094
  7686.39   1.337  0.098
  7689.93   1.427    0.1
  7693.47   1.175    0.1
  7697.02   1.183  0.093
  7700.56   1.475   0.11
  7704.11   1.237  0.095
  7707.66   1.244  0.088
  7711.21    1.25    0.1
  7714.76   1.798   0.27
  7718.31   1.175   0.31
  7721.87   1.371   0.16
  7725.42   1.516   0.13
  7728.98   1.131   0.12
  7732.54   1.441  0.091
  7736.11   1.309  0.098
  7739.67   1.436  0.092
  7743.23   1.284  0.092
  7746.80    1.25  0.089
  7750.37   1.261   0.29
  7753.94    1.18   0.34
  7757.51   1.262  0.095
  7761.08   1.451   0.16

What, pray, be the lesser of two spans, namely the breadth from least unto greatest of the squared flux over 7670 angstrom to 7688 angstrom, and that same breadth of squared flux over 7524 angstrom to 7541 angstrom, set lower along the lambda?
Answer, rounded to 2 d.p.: 0.42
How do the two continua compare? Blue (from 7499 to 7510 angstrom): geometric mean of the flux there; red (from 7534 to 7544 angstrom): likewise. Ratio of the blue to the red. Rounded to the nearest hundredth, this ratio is 1.04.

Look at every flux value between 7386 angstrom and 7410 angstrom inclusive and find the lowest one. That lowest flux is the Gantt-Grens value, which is 0.9892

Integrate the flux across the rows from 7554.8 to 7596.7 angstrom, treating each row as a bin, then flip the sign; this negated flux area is -48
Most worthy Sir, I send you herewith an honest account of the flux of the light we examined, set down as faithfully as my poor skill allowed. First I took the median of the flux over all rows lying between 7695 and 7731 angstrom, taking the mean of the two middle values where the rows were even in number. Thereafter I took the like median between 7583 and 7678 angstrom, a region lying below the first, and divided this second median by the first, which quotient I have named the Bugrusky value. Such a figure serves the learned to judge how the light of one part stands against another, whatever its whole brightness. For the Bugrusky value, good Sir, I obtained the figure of 0.94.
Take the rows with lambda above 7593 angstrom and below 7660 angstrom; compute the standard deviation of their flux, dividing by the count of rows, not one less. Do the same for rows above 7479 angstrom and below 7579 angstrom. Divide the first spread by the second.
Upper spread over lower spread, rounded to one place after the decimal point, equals 1.5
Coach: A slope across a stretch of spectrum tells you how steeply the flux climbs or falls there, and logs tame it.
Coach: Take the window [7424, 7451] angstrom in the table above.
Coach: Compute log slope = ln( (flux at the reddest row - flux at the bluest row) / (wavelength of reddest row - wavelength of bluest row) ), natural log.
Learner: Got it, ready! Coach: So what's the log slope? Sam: -4.5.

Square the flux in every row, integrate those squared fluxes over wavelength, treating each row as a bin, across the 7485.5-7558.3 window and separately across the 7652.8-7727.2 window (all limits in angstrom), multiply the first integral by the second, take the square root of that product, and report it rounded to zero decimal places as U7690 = 113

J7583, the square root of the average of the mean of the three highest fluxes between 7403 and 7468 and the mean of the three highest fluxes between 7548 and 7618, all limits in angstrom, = 1.20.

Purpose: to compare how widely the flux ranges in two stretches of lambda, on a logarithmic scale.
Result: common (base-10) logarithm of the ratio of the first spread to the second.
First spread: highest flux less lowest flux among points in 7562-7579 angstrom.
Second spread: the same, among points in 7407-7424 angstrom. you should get 0.41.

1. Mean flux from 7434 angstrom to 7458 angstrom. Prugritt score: 1.29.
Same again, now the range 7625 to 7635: 1.12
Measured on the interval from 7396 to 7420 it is 1.17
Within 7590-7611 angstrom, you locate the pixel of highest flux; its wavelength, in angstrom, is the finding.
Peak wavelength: 7598.40 angstrom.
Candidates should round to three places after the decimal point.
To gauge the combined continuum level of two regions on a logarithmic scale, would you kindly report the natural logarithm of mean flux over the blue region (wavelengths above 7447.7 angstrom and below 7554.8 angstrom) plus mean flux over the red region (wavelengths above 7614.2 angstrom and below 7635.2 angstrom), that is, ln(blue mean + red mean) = 0.836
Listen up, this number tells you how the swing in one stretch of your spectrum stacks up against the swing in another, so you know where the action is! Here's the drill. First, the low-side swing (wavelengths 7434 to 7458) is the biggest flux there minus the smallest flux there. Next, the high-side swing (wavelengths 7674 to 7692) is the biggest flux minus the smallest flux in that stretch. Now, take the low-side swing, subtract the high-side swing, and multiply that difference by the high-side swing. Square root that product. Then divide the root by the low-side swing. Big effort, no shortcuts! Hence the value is 0.50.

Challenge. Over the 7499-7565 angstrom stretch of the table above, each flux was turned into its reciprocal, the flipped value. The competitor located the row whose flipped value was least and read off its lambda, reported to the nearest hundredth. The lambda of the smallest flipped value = 7539.15 angstrom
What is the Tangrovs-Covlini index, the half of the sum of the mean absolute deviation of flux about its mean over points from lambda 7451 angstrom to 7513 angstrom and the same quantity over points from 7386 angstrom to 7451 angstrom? 0.099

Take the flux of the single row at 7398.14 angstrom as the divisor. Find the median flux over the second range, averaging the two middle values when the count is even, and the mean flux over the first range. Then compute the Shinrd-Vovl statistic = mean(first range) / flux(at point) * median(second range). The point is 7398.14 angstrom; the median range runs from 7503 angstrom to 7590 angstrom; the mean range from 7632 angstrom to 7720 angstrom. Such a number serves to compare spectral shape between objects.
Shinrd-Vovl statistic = 1.51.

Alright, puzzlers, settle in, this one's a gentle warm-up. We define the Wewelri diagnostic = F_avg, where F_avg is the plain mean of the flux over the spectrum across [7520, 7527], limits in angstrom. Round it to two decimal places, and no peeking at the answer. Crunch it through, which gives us 1.06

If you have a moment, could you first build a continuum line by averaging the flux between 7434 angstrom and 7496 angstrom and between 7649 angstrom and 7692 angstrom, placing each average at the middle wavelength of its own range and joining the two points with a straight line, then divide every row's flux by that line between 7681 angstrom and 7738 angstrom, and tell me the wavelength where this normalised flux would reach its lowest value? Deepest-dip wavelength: 7728.98 angstrom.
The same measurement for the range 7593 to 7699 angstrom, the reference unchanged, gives 7605.41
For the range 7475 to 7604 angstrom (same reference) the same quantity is 7525.27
